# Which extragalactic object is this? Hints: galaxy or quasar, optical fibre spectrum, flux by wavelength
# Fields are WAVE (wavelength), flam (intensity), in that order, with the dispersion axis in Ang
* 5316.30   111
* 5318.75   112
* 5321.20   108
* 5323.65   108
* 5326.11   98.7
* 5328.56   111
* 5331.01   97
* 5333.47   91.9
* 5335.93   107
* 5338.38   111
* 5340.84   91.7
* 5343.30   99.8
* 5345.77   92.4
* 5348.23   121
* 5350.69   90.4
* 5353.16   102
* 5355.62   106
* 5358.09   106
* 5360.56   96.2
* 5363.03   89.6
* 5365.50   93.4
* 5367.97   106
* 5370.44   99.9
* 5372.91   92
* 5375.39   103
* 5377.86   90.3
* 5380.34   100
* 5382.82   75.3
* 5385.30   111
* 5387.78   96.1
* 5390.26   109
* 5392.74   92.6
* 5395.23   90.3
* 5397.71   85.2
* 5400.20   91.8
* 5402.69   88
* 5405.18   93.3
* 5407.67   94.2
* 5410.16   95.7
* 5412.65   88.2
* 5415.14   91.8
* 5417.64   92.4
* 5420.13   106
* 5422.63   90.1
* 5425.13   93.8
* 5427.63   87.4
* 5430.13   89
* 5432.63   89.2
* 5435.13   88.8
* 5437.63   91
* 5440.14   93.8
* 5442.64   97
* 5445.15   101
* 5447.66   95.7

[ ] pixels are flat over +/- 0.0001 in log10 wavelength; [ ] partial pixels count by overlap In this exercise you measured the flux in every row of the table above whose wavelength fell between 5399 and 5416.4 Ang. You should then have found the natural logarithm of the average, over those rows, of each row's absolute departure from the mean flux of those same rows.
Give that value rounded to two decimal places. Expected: 0.78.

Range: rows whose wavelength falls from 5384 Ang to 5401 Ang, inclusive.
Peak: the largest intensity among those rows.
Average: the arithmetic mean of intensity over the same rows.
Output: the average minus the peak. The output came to -14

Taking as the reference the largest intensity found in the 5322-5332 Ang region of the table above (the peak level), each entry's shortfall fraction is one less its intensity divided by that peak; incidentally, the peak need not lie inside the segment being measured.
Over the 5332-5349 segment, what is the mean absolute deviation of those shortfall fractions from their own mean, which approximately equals 0.084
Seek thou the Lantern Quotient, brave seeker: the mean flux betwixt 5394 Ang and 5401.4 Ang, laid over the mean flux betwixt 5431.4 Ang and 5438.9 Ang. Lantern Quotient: 0.99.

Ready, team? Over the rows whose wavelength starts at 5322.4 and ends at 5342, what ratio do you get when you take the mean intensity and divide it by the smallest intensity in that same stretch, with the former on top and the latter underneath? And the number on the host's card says 1.11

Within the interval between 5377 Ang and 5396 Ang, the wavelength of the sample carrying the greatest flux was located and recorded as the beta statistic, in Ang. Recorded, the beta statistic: 5385.30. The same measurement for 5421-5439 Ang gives 5425.13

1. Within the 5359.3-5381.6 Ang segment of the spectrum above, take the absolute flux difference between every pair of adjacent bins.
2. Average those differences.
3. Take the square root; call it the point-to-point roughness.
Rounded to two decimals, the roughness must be 2.97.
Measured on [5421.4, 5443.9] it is 1.60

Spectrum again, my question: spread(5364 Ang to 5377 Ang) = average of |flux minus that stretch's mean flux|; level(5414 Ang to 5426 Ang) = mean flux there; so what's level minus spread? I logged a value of 89.9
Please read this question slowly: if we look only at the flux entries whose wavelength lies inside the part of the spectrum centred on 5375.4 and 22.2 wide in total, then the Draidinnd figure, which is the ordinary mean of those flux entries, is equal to 97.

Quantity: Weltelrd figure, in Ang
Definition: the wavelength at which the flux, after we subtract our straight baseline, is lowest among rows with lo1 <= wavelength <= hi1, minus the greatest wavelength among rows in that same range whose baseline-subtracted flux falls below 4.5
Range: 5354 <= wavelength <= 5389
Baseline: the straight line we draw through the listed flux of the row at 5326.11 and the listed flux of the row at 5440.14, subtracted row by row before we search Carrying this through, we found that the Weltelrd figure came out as -5.0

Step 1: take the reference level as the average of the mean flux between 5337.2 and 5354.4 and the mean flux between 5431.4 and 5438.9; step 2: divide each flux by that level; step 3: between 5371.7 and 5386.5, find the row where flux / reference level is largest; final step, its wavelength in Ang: 5385.30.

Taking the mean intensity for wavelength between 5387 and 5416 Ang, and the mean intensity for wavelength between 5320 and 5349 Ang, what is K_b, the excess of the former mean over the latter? -10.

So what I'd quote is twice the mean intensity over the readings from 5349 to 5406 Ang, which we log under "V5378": 192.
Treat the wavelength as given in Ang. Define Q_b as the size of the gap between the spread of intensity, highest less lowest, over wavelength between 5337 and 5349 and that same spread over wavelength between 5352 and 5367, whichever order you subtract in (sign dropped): 13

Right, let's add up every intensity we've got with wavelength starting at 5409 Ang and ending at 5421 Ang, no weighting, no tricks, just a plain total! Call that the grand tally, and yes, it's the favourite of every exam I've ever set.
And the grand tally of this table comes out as 474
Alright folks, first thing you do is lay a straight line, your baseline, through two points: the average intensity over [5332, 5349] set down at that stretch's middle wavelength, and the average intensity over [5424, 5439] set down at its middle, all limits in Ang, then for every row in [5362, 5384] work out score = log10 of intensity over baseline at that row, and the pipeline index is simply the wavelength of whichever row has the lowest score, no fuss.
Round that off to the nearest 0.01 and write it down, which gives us 5382.82 Ang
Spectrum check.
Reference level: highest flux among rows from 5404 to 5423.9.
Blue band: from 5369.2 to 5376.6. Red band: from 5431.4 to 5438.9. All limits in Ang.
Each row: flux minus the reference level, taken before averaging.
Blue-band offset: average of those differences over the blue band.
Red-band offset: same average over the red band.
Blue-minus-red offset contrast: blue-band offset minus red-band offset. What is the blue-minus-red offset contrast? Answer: 8.6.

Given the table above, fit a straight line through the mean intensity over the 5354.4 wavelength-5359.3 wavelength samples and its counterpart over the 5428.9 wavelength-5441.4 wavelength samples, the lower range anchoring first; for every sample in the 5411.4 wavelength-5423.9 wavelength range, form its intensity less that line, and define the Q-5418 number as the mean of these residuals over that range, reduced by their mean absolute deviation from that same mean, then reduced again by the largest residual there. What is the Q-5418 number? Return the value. -18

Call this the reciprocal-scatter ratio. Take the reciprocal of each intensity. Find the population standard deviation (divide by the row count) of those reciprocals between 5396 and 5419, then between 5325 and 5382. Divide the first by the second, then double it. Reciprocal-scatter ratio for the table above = 1.01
